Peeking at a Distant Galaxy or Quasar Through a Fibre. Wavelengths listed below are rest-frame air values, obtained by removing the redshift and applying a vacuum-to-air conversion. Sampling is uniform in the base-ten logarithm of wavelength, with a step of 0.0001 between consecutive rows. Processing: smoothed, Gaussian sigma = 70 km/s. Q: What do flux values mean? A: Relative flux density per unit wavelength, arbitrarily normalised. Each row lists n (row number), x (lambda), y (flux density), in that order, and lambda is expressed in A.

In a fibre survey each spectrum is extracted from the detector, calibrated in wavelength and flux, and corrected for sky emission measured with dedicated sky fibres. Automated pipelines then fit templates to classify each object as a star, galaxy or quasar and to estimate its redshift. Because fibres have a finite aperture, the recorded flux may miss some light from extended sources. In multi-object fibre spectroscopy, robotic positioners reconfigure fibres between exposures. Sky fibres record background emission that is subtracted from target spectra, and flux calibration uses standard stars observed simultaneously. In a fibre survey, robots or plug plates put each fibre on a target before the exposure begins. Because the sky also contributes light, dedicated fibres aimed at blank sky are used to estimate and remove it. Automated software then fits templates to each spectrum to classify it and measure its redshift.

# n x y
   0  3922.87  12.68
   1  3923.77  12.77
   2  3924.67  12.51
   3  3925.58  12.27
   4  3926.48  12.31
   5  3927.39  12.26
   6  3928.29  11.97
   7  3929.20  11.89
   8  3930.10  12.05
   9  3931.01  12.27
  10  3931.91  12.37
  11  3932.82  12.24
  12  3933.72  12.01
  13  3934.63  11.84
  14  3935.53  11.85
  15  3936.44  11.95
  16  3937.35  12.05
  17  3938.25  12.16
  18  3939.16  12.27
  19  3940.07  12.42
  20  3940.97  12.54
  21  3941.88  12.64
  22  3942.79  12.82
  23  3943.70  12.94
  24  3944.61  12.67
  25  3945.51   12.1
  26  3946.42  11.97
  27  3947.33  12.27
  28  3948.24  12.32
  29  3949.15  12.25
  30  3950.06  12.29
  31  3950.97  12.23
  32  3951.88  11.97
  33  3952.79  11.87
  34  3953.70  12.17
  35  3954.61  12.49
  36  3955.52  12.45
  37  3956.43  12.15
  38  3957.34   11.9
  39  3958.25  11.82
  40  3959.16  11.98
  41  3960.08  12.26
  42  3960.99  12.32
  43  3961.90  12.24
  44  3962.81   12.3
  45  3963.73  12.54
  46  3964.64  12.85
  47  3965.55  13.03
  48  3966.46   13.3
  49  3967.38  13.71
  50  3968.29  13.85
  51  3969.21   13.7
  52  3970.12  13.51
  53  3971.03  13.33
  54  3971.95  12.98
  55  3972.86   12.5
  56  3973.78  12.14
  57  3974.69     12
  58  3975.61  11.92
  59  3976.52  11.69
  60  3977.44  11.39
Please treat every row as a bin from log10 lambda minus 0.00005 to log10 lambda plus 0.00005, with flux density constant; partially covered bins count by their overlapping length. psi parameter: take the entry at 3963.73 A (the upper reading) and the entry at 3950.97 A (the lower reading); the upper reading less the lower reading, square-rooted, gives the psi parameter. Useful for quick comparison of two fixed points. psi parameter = 0.56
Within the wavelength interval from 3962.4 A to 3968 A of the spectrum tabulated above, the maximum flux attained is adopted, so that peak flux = 13.71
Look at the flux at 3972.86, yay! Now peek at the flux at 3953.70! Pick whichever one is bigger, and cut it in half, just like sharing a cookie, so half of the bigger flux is 6.25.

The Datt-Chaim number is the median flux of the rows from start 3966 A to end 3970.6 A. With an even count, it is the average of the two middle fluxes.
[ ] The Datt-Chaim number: 13.7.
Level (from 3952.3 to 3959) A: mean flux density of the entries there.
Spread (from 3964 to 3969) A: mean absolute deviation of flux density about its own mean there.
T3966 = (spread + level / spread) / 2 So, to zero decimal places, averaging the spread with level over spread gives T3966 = 18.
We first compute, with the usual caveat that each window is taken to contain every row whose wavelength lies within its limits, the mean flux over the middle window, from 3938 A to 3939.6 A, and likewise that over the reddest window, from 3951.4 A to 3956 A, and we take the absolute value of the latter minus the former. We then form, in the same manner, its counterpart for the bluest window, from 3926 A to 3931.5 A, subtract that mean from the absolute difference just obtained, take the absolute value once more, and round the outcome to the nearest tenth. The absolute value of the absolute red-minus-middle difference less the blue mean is 12.1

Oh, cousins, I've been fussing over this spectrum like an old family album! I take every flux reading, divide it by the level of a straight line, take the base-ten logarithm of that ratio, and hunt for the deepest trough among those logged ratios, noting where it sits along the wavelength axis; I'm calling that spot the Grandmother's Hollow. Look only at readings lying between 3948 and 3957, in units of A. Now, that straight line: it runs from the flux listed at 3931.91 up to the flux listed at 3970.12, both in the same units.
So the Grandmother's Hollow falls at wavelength 3952.79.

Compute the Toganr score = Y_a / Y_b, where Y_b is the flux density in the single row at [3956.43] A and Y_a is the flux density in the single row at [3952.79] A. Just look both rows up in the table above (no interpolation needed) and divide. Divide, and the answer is 0.98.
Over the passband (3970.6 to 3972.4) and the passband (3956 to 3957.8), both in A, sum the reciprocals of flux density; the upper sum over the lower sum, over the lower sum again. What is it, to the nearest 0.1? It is 5.5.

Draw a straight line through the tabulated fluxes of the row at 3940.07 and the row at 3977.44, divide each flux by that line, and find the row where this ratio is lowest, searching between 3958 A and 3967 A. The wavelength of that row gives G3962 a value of 3958.25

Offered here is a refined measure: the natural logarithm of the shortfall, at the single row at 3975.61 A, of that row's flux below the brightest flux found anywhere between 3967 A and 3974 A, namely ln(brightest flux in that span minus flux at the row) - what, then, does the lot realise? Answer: 0.66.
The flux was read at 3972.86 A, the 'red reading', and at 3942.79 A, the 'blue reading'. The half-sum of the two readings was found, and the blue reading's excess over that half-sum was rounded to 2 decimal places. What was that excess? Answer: 0.16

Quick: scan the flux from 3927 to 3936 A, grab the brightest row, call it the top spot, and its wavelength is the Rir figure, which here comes 3931.91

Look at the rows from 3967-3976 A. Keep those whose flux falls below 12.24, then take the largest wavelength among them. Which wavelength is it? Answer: 3975.61 A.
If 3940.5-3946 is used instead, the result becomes 3945.51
